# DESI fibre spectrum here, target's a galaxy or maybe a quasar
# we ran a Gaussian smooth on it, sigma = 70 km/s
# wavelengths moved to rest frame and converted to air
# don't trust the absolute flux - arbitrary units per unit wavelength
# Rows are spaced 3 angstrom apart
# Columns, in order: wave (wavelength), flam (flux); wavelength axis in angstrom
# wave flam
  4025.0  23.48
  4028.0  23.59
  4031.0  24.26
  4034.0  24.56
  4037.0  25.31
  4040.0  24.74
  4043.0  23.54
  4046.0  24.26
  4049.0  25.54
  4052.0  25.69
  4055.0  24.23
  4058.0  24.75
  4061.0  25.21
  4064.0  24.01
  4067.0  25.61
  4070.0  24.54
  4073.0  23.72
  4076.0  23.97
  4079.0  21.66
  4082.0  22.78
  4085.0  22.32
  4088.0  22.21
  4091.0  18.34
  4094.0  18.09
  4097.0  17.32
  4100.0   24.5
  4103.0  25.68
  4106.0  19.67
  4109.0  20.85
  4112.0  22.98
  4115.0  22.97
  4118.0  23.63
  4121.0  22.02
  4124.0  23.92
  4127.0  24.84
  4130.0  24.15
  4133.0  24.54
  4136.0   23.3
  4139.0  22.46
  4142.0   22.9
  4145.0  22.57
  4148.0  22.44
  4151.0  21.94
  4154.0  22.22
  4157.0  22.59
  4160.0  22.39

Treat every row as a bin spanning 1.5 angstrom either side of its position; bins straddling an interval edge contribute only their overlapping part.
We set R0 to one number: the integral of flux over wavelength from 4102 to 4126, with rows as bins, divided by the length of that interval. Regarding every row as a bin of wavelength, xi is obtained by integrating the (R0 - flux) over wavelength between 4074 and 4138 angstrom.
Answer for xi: 20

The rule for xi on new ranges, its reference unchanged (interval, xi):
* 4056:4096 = -5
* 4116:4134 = -20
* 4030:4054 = -49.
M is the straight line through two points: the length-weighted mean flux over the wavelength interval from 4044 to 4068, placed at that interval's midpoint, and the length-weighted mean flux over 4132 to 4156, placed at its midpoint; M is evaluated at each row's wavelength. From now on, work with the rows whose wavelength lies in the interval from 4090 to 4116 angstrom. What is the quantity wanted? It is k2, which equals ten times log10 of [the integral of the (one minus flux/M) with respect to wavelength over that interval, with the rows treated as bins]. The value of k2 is 4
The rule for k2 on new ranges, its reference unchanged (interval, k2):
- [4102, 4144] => -6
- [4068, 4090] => 1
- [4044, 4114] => 6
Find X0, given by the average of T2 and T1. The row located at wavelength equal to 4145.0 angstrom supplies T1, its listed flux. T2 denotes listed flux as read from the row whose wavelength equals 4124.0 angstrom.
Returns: 23.2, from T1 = 22.57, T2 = 23.92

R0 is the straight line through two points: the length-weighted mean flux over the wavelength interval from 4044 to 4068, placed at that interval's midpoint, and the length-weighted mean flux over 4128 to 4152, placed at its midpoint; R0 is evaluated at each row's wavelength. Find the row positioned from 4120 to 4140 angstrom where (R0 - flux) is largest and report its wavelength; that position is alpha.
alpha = 4121.0 angstrom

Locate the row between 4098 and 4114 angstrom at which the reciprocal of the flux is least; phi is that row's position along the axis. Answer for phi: 4103.0 angstrom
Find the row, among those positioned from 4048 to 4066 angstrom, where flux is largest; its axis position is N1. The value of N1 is 4052.0 angstrom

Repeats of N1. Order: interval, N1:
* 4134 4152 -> 4136.0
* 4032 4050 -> 4049.0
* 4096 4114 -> 4103.0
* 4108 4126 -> 4124.0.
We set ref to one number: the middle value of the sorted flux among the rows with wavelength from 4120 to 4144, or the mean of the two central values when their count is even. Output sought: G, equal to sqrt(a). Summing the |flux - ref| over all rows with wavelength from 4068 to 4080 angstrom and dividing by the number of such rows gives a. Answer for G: 0.9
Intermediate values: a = 0.8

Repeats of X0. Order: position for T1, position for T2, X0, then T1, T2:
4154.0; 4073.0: 23.0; 22.22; 23.72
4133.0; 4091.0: 21.4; 24.54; 18.34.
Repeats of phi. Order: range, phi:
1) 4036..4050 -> 4049.0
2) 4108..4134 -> 4127.0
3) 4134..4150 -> 4136.0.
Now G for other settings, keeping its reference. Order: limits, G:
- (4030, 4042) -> 1.1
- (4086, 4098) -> 2.1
